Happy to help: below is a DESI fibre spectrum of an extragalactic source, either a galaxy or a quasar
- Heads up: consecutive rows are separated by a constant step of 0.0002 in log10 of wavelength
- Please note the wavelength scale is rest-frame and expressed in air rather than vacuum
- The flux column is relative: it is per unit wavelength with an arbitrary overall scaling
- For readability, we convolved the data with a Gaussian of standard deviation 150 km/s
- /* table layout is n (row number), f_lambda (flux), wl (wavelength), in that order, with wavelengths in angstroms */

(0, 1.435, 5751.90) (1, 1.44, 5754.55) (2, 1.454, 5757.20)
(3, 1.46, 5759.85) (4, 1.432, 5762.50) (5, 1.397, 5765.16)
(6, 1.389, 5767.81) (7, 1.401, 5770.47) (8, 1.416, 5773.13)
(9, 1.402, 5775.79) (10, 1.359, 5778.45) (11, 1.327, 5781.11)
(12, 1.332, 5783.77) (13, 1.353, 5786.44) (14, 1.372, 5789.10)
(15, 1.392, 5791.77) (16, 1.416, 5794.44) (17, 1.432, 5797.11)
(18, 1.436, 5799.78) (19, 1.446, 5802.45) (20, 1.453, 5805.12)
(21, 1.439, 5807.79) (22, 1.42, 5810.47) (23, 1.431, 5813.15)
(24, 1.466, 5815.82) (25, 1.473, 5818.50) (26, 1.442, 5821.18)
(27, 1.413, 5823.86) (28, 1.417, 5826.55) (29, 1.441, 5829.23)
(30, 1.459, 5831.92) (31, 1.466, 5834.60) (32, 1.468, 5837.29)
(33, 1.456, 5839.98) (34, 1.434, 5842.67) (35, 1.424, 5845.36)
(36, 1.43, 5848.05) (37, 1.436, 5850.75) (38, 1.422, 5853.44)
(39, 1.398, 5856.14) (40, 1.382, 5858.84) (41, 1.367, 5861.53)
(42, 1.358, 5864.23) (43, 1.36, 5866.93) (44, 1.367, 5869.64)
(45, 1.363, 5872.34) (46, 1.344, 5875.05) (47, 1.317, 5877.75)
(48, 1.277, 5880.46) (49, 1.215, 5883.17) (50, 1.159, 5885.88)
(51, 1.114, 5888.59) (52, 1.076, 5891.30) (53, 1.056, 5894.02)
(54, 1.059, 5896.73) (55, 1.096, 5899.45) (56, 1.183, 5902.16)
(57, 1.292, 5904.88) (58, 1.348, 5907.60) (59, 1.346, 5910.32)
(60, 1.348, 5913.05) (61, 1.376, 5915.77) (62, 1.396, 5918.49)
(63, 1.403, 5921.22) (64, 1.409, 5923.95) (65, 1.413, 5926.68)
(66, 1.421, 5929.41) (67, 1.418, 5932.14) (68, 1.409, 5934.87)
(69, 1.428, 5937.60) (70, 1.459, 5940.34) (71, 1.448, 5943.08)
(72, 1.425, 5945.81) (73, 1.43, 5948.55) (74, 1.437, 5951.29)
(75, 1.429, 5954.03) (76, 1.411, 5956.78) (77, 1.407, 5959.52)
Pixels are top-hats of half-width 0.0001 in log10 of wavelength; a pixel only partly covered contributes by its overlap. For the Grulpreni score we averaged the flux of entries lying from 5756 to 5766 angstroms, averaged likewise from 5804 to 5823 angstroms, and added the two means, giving 2.88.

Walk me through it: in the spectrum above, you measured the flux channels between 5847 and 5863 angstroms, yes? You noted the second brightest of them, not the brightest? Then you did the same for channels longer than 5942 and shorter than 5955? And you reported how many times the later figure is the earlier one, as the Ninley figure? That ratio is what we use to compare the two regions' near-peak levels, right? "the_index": 1.00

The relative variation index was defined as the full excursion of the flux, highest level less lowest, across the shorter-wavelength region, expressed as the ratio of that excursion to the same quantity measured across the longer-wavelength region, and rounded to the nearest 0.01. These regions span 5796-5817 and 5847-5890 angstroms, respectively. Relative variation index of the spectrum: 0.14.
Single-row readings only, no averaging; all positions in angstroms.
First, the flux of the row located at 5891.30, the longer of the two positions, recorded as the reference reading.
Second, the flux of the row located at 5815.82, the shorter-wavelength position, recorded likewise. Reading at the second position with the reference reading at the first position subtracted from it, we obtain 0.39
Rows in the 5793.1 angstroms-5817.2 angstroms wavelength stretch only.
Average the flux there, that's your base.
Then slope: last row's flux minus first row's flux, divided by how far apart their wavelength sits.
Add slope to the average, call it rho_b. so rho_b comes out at 1.44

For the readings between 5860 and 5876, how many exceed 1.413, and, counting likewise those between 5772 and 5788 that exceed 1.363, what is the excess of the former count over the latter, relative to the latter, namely -1.0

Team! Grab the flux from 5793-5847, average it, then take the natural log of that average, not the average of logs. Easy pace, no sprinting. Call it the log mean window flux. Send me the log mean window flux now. 0.37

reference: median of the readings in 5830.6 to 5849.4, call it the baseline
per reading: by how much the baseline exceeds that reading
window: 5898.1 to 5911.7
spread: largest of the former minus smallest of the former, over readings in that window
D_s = 0.25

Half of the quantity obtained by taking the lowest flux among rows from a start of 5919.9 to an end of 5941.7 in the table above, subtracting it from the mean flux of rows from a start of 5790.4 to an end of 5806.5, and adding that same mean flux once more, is 0.73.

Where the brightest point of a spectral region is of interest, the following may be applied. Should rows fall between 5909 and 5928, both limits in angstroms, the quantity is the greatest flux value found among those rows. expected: 1.413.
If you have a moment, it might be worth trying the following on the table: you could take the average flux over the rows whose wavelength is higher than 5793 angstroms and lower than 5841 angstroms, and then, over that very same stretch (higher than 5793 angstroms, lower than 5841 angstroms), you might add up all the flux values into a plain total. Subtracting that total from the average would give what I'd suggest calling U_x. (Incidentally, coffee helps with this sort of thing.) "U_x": -24.5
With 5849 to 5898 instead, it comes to -21.8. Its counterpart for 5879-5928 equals -21.3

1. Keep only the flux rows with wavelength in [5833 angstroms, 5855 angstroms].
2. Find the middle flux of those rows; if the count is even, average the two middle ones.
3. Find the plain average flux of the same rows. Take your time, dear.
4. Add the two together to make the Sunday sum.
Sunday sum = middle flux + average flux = 2.88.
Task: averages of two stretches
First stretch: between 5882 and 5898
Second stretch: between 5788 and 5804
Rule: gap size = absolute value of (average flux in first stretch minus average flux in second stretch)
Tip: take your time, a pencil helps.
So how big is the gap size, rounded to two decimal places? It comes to 0.30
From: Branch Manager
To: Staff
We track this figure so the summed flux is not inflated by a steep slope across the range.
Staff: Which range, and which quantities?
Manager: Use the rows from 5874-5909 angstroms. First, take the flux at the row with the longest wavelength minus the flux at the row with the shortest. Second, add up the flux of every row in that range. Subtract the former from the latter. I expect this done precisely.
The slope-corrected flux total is 16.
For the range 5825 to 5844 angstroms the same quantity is 10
